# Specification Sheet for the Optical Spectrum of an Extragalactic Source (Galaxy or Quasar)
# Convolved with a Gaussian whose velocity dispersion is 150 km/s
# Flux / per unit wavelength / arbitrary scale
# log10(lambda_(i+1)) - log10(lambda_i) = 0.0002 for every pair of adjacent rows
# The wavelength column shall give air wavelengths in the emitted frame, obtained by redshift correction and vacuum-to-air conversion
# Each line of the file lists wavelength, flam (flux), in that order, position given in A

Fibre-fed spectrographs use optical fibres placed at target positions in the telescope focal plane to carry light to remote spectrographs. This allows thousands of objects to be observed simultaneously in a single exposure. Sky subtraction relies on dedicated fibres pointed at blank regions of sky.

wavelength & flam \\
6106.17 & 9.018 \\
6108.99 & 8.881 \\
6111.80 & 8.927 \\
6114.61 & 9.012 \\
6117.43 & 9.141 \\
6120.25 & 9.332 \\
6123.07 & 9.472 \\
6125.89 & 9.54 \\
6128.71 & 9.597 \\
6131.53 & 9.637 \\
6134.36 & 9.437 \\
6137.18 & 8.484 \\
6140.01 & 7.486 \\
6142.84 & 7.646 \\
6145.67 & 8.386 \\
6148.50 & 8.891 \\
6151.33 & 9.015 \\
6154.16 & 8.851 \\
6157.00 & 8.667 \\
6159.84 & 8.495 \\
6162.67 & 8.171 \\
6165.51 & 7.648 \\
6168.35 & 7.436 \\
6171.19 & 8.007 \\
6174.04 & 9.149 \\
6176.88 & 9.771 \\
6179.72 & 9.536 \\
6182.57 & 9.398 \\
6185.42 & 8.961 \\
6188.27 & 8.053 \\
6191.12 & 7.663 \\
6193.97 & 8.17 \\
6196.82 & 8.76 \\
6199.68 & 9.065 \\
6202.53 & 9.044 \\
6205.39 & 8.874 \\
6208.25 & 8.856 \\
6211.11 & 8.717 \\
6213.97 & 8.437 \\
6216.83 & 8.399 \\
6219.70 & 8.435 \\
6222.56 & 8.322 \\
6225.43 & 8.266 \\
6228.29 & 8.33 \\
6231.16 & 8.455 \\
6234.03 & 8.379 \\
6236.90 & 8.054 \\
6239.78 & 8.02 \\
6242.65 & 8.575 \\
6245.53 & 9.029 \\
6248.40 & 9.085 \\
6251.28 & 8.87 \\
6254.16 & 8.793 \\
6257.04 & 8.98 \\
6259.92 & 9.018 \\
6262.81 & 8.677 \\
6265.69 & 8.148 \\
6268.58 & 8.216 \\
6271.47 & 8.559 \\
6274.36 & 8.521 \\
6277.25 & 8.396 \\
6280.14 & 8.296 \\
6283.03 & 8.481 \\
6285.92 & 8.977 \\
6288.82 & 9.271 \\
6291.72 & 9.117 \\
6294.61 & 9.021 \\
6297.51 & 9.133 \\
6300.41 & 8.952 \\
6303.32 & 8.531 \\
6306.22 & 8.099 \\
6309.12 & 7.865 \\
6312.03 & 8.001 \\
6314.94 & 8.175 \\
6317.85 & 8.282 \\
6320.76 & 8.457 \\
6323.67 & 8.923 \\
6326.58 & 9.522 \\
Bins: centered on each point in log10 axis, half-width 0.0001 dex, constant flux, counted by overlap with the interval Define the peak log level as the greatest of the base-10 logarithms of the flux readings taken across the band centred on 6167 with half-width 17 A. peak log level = 0.990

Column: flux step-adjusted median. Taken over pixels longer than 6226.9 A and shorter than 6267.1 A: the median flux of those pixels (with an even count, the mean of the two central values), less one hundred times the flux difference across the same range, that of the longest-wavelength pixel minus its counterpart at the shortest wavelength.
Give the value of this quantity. 27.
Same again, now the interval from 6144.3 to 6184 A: -92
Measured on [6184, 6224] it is 72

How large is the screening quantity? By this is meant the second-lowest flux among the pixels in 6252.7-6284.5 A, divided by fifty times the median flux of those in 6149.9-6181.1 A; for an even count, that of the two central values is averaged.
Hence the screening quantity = 0.0190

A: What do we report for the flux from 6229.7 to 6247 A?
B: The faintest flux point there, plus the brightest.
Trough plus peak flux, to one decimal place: 17.0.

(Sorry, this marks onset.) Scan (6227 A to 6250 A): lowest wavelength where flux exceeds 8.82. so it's 6245.53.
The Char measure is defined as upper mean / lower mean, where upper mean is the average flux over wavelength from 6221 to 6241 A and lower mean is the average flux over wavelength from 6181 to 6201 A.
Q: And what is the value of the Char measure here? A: 0.963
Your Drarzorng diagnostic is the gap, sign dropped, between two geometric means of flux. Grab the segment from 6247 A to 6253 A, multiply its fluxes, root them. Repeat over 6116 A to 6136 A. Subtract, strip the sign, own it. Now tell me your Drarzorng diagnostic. 0.47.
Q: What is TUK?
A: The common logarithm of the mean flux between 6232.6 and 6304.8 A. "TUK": 0.939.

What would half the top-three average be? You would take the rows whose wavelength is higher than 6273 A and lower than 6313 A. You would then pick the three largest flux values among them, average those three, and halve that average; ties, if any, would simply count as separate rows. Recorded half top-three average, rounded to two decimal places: 4.59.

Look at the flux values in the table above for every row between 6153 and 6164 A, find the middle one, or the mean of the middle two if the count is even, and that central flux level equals 8.58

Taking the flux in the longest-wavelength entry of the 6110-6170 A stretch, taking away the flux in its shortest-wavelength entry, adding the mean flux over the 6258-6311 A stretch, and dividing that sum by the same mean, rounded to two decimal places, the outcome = 0.83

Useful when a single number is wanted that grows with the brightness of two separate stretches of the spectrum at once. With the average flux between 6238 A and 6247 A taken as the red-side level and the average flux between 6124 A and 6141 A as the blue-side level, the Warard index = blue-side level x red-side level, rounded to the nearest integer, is 77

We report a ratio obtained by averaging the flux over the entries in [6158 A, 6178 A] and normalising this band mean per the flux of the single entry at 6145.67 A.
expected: 1.00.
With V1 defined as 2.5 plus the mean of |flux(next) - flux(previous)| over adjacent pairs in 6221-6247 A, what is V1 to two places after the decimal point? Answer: 2.71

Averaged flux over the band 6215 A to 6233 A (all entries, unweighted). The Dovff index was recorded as 8.37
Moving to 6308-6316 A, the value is 8.01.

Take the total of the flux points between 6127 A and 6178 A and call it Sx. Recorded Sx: 155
